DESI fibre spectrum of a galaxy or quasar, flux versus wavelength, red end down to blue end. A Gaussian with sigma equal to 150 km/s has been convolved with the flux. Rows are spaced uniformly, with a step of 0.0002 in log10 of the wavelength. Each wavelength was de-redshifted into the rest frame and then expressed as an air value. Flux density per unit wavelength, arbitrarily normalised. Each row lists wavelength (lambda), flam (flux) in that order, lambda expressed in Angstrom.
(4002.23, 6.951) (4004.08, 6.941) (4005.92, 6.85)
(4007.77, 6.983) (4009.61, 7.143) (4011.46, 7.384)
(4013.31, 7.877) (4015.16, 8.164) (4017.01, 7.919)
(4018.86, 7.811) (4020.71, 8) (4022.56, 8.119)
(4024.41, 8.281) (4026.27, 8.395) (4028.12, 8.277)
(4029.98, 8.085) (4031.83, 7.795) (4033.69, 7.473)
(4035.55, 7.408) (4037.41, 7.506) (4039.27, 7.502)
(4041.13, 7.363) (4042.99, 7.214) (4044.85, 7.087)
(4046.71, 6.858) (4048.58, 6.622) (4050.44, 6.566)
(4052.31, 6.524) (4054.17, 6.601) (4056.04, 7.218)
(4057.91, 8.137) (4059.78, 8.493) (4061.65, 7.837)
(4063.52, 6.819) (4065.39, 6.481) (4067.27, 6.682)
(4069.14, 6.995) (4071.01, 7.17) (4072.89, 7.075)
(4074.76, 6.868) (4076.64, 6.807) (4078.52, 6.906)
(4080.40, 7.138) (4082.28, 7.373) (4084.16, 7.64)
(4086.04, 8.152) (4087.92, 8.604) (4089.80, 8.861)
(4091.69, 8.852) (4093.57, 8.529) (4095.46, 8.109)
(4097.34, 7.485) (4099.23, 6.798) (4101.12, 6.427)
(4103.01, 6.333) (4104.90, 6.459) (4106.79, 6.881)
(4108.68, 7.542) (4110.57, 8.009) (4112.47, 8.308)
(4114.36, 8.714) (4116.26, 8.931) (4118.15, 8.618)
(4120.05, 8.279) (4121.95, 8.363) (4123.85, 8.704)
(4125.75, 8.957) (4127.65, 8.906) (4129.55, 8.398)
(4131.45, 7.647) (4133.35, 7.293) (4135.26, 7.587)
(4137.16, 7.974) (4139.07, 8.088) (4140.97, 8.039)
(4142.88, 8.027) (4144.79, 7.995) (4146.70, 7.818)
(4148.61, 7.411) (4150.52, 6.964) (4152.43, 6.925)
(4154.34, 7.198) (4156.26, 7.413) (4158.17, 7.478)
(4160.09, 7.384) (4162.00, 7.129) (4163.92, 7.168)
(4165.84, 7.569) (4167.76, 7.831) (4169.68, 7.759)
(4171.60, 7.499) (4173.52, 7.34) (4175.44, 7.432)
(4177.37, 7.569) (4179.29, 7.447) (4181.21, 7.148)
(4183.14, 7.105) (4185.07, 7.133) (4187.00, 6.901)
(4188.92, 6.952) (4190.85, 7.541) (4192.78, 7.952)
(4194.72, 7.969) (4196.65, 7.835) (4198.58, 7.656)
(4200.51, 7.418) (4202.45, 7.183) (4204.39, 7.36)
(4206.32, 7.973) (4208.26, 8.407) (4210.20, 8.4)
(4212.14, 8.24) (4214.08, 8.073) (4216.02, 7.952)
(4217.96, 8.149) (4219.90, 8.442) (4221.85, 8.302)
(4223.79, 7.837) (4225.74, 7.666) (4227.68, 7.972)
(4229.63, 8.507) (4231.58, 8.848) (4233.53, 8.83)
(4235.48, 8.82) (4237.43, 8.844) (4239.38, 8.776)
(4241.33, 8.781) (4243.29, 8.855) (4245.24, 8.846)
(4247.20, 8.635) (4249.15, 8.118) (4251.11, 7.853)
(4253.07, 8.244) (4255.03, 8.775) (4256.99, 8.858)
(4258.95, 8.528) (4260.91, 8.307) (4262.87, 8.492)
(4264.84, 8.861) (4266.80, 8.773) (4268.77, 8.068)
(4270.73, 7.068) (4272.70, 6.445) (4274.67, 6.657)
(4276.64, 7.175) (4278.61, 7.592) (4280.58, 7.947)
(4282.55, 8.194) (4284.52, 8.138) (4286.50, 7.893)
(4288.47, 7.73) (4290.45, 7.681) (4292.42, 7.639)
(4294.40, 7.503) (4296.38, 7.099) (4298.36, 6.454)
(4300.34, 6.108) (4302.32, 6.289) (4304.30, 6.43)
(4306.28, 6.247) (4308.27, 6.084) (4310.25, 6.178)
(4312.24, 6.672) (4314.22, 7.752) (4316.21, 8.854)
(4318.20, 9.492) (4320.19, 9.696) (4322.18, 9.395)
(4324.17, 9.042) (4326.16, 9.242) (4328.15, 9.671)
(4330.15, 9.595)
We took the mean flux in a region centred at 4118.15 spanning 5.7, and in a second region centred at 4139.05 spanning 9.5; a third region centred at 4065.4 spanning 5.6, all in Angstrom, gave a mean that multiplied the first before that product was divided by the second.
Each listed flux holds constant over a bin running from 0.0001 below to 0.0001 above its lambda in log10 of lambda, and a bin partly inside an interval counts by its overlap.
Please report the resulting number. 7.2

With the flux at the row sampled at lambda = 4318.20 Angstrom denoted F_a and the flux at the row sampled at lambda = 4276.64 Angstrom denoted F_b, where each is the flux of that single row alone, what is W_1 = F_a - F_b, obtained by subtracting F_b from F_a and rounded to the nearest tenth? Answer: 2.3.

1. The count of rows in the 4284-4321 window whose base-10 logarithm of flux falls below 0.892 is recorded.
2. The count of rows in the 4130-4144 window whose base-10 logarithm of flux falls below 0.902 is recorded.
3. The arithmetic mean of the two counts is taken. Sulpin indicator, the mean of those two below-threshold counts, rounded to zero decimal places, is 9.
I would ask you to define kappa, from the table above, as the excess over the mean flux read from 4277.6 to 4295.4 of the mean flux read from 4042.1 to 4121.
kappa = -0.36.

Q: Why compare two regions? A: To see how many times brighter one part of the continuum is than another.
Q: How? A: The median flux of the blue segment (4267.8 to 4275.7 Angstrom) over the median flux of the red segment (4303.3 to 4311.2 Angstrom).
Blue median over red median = 1.10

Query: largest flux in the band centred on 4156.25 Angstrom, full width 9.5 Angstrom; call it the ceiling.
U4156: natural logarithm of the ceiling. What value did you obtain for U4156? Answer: 2.01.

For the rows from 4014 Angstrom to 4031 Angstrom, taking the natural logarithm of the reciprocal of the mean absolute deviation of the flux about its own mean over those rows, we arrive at 1.9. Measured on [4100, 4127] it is 0.2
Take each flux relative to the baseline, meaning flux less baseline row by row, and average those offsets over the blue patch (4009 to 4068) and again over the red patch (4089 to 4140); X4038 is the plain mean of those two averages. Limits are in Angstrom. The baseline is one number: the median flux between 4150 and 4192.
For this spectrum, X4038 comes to 0.4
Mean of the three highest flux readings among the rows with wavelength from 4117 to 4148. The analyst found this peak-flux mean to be 8.86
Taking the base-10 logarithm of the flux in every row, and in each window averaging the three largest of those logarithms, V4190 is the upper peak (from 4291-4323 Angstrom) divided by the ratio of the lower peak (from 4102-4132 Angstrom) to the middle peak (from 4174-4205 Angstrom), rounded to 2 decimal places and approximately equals 0.93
